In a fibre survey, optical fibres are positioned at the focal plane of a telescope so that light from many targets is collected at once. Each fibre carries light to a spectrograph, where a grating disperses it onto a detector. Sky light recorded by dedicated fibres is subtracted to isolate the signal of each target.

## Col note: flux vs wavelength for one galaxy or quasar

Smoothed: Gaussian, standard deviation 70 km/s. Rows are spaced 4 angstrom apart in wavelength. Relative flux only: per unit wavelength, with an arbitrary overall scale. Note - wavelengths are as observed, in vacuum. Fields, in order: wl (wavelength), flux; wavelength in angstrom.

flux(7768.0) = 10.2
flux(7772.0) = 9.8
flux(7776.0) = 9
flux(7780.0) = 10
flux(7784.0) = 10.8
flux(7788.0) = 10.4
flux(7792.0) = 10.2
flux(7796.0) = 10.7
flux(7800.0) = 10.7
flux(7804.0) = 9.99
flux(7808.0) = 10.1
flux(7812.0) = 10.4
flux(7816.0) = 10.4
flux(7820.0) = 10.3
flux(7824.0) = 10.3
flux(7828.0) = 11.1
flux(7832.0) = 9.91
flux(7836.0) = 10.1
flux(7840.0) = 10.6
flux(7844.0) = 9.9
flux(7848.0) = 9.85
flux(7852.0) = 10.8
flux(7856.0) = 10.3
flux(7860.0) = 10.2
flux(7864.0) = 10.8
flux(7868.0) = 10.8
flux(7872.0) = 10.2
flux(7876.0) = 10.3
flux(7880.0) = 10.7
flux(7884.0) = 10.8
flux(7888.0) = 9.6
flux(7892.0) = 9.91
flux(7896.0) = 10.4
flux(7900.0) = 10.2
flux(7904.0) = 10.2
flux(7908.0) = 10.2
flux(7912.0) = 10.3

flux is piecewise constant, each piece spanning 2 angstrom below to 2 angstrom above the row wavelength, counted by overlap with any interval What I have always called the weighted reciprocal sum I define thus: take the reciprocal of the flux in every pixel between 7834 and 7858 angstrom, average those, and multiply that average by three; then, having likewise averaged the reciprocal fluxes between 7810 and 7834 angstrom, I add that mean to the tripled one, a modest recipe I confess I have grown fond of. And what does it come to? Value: 0.389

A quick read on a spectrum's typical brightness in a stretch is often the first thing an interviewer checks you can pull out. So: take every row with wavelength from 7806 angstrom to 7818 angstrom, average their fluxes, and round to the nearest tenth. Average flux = 10.3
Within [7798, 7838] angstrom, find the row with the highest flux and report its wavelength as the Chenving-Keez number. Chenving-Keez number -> 7828.0 angstrom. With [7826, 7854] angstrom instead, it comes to 7828.0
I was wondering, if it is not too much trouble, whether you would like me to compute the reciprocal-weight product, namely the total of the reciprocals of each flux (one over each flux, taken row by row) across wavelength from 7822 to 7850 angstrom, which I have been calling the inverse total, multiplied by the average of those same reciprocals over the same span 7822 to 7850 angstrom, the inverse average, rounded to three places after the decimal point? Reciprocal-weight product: 0.067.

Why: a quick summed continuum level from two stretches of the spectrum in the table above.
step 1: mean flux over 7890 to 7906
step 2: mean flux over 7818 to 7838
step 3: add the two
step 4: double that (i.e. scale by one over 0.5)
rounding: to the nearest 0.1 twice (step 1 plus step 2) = 41.0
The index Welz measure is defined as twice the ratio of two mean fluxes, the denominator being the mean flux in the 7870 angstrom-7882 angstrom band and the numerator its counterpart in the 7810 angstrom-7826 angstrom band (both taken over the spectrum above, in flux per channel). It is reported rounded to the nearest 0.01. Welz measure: 1.99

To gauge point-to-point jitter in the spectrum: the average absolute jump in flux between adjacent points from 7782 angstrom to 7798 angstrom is 0.37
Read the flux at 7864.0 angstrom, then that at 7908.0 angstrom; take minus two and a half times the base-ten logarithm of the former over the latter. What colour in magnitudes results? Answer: -0.06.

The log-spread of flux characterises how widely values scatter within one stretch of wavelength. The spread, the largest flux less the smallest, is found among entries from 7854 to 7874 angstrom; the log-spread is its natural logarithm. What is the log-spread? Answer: -0.51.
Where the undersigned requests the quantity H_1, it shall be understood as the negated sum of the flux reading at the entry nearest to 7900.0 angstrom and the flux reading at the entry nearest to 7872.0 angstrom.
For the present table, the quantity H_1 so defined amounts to -20.4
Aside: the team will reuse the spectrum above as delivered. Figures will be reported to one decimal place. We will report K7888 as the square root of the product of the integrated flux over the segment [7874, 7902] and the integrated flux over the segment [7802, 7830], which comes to 289.0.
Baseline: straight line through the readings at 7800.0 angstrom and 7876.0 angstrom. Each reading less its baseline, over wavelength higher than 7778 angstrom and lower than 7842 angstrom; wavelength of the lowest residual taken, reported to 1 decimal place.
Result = 7780.0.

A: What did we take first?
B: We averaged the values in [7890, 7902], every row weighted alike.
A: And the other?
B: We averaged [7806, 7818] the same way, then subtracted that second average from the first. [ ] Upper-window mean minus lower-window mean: -0.13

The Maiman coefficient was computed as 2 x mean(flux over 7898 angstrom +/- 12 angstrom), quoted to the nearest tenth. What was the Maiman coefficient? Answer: 20.2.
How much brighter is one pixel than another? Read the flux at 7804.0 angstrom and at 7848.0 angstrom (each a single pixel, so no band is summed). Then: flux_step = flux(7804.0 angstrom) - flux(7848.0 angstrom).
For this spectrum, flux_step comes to 0.1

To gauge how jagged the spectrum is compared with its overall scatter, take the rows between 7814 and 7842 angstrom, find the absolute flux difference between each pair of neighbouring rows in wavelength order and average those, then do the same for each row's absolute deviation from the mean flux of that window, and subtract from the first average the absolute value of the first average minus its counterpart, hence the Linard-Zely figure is 0.268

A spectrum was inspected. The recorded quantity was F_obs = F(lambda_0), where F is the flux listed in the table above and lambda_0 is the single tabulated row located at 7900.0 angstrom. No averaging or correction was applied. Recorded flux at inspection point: 10.2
